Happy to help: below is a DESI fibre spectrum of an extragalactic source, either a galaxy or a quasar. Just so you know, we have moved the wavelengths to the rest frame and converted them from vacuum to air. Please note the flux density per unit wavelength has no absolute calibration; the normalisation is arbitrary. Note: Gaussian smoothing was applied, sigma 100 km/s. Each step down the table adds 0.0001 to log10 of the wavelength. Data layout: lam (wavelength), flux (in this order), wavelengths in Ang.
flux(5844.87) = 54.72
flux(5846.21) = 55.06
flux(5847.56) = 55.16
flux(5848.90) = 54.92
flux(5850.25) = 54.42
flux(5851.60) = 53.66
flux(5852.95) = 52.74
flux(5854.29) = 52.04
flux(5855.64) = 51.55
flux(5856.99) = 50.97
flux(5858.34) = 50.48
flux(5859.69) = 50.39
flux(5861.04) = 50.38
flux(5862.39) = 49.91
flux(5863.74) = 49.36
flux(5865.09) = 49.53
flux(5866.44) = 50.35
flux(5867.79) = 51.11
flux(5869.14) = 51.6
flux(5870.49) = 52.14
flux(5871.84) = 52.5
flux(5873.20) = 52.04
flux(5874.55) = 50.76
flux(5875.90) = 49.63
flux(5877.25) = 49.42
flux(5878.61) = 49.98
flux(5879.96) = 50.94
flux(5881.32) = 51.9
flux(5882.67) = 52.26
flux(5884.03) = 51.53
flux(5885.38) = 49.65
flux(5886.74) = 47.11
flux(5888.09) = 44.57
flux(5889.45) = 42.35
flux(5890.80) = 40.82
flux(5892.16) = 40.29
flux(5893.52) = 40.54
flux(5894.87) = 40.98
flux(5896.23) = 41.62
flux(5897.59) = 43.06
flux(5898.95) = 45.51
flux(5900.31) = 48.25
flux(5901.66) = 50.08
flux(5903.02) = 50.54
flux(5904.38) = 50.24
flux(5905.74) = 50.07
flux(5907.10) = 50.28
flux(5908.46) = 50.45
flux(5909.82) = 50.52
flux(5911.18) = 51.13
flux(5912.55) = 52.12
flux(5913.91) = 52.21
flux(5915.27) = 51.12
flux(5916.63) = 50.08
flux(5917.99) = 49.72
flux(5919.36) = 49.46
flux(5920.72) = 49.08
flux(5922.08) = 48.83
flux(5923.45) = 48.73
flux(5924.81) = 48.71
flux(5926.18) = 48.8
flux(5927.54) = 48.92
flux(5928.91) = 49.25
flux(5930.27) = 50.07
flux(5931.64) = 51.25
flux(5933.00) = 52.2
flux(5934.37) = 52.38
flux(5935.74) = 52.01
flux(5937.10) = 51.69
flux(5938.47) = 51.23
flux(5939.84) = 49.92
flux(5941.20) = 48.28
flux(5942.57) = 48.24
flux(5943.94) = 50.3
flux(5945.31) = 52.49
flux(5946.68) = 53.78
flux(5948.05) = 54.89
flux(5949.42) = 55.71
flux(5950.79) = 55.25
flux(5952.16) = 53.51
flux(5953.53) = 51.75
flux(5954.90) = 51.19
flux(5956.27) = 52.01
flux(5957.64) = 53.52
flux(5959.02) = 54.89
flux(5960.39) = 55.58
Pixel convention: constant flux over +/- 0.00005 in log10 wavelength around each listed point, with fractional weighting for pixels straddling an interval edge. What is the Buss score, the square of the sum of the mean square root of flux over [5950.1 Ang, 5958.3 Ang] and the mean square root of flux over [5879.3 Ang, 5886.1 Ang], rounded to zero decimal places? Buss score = 208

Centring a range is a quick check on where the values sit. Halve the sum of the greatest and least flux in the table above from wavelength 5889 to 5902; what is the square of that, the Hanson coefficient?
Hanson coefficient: 2042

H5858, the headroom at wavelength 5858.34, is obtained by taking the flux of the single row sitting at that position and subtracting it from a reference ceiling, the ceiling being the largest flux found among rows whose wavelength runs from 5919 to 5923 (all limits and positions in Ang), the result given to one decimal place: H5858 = -1.0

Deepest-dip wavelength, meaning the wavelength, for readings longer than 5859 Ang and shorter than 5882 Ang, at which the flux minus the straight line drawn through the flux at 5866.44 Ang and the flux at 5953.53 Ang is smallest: 5877.25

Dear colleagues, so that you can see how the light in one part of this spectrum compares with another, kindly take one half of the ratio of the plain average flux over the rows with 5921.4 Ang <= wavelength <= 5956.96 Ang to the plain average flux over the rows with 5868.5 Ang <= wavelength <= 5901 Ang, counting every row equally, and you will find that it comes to 0.539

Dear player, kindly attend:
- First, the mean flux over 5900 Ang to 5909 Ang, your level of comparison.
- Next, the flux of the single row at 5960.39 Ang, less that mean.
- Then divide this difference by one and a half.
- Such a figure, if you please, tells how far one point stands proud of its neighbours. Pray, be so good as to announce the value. 3.7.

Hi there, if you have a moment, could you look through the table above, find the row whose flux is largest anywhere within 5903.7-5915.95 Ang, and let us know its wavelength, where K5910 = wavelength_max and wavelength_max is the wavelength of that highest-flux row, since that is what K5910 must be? 5913.91 Ang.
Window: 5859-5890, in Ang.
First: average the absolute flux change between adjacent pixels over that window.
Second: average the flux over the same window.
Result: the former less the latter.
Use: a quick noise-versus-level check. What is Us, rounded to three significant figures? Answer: -49.1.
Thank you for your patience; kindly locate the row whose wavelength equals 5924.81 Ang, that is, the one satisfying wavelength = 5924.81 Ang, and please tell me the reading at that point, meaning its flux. 48.71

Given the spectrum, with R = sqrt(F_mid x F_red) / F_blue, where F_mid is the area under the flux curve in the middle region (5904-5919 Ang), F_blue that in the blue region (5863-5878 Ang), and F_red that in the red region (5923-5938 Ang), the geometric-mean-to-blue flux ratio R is 1.00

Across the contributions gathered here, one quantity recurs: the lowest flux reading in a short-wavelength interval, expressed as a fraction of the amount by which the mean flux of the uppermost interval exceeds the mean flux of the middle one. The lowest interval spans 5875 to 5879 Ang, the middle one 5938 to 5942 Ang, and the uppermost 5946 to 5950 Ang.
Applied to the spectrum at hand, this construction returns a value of 10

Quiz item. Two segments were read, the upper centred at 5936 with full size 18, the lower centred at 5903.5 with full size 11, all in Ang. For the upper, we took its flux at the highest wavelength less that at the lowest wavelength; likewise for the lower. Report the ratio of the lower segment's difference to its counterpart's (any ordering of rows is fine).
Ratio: 4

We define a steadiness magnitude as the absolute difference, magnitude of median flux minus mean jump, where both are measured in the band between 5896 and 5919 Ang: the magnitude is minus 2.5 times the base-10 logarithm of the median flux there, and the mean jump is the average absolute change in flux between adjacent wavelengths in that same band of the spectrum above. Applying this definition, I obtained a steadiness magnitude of 5.13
